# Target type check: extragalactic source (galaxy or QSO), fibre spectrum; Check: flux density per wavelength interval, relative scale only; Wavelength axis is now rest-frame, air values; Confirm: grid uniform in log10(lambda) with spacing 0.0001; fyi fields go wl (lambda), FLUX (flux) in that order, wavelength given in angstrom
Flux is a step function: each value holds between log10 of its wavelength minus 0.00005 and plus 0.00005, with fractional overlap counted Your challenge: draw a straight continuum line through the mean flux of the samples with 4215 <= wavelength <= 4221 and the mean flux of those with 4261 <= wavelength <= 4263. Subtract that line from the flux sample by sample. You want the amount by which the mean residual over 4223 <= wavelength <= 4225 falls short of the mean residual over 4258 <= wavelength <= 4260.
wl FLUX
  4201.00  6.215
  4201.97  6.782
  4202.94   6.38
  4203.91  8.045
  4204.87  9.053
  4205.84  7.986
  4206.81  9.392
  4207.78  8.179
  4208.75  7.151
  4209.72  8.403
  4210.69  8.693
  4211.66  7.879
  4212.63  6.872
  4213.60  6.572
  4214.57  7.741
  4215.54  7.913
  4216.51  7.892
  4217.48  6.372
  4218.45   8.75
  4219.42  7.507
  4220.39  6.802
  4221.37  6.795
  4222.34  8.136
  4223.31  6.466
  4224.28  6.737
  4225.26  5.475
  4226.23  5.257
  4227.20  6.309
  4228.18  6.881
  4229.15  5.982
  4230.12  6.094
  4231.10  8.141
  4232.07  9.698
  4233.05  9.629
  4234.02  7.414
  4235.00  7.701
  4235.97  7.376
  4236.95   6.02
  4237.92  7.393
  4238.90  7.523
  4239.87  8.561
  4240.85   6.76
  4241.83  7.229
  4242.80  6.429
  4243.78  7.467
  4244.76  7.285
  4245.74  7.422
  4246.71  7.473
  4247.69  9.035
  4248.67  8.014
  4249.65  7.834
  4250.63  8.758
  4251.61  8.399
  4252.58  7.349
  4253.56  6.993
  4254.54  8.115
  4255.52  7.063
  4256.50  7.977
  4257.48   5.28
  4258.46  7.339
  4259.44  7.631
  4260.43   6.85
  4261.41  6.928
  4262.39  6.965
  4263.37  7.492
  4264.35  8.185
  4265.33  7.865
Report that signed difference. 1.4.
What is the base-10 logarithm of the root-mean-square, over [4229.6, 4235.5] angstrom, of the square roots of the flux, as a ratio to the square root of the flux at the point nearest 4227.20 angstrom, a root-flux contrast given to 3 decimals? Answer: 0.055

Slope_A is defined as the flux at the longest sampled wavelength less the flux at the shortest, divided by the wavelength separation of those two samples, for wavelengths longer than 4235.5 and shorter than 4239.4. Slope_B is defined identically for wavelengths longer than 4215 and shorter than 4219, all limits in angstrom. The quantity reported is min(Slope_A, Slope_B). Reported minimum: 0.1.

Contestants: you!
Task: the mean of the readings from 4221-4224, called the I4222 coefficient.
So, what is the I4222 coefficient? 7.13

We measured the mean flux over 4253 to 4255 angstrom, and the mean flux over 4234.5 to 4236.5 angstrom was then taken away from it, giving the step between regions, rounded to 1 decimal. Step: 0.0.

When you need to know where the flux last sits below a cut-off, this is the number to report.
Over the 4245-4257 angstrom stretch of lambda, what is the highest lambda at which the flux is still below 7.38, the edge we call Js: 4255.52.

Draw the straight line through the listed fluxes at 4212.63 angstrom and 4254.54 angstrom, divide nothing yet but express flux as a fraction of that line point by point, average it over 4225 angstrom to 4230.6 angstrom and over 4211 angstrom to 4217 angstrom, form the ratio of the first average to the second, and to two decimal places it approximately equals 0.76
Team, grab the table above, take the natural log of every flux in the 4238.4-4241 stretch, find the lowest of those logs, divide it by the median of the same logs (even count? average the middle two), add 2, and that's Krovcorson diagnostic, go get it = 2.95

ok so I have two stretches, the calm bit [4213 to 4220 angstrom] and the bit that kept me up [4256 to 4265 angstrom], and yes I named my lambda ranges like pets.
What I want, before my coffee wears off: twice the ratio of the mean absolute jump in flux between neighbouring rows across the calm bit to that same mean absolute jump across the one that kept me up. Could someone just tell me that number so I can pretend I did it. 2.42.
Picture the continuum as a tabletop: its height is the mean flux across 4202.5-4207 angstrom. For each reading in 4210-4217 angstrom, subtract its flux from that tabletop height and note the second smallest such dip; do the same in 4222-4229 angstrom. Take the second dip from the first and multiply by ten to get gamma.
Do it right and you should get -10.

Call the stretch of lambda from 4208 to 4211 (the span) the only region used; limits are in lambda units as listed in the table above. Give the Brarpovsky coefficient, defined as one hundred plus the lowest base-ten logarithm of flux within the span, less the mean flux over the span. 92.8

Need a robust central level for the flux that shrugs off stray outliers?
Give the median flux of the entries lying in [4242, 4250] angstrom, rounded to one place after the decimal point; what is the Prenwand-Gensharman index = 7.5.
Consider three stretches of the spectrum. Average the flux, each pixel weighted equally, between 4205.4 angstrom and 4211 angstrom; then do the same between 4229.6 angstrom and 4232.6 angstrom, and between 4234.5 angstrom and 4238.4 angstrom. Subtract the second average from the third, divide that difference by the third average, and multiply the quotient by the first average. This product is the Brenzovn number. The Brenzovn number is -1.0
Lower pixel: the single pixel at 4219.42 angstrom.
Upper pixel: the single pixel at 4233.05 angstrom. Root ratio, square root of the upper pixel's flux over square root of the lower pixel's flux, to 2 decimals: 1.13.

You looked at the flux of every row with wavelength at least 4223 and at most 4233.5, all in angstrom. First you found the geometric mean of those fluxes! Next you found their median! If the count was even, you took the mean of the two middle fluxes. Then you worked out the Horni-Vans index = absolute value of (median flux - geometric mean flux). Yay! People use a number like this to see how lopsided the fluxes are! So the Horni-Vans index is 0.36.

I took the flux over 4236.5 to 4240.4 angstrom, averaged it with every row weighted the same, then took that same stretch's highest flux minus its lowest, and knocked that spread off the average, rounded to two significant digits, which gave 4.8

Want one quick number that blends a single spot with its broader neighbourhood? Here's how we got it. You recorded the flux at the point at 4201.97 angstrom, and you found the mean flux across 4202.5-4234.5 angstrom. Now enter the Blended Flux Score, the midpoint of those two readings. 7.1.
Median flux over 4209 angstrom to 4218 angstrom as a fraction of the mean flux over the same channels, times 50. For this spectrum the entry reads 51.9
